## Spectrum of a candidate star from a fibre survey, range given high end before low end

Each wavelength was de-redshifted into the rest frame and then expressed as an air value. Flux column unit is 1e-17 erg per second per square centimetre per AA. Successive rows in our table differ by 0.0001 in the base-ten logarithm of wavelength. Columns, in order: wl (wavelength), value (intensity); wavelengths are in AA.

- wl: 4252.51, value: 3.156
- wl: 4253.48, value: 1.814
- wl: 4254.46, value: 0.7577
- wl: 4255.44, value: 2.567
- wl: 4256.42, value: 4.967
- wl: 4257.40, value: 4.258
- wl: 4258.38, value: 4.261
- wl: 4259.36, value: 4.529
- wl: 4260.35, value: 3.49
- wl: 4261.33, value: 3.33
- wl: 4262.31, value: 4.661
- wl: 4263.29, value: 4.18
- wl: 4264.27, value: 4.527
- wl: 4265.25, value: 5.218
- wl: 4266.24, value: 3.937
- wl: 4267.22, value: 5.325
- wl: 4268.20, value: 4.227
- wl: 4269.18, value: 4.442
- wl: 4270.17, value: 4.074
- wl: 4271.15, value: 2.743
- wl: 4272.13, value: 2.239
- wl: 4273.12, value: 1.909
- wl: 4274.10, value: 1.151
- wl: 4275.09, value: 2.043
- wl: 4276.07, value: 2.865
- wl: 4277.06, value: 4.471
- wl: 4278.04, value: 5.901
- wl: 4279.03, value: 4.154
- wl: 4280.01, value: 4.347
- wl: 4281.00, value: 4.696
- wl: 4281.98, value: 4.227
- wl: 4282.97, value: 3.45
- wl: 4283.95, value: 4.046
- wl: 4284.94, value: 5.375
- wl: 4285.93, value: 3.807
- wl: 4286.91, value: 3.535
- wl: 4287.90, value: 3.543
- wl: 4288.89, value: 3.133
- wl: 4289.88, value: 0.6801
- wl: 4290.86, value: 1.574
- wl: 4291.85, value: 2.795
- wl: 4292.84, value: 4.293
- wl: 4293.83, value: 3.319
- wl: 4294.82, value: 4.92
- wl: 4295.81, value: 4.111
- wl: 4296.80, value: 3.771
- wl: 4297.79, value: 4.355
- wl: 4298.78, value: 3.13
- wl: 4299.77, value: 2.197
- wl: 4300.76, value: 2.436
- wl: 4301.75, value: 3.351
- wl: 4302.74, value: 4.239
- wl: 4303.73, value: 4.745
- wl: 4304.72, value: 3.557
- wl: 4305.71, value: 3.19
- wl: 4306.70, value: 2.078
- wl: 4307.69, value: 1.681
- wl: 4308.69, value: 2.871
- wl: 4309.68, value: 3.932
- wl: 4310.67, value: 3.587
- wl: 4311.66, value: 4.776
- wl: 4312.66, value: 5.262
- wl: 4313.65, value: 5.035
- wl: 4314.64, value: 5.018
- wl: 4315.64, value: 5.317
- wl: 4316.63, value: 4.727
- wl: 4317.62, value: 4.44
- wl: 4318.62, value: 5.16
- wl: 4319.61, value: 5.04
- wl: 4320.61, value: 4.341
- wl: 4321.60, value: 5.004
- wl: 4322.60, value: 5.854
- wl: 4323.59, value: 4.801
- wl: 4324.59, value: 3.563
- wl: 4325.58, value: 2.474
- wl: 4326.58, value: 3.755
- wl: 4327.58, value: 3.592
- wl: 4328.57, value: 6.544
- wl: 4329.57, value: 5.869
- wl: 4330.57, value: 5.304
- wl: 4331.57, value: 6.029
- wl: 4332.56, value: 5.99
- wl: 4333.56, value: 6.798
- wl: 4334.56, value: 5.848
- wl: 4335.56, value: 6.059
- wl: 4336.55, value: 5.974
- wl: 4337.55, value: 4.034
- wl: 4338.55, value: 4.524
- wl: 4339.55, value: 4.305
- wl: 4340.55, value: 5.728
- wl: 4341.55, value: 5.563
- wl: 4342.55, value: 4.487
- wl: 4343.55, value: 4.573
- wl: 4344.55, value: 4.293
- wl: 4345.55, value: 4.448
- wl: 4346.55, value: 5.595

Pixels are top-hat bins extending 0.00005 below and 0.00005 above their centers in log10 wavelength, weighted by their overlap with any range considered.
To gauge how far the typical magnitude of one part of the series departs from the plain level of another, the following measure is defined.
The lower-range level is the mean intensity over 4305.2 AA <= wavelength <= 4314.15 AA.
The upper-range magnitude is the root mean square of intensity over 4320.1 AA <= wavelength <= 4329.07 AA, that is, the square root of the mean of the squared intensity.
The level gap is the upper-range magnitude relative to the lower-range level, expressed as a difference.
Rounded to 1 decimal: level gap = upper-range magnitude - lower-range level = 1.0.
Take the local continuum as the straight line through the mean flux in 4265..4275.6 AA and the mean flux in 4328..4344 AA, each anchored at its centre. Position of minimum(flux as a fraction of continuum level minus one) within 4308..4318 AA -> 4308.69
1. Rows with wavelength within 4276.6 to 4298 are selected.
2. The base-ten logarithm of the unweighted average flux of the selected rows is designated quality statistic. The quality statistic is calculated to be 0.584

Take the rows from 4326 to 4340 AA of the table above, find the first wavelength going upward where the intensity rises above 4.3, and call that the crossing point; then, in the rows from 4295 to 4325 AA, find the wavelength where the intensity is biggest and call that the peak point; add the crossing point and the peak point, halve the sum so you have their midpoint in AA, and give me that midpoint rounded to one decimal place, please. 4325.6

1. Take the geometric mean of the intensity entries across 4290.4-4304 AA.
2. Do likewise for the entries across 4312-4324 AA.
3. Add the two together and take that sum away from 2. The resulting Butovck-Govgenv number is -6.3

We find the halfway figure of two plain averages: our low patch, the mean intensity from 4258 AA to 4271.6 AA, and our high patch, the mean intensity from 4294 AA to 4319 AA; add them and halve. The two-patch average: 4.06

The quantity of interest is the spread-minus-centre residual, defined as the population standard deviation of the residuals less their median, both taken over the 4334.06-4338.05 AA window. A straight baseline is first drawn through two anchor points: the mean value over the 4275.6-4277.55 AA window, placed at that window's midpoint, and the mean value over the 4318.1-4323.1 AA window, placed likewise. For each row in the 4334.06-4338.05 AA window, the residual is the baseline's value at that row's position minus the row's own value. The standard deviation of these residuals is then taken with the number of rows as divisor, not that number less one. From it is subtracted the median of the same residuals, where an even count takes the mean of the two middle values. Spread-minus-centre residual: 1.2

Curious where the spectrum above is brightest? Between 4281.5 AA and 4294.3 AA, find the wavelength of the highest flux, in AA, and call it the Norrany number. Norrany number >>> 4284.94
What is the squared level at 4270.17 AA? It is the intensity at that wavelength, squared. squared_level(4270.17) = 17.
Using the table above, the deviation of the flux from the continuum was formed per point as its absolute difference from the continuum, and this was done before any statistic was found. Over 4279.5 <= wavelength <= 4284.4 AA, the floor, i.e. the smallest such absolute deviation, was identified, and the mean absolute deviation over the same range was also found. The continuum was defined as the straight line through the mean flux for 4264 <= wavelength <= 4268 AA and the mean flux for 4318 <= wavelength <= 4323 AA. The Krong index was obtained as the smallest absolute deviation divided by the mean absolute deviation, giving 0.2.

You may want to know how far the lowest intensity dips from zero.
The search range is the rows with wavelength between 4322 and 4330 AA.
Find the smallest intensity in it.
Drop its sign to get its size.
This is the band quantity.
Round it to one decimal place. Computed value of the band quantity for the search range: 2.5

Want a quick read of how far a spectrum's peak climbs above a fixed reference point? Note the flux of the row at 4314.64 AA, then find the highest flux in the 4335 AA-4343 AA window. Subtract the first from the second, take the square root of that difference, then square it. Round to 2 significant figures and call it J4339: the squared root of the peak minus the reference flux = 1.0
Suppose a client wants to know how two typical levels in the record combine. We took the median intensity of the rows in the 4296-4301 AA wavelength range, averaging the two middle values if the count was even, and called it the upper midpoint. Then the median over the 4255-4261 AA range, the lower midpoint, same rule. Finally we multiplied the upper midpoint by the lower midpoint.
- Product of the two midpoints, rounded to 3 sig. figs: 13.3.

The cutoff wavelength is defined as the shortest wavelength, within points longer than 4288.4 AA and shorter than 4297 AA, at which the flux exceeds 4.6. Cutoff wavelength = 4294.82 AA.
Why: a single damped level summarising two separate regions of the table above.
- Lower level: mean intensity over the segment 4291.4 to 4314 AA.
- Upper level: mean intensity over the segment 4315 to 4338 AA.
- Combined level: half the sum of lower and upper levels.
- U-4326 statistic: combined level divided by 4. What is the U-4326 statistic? 1.09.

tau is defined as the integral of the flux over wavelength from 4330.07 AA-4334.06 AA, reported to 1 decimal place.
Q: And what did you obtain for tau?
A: 24.1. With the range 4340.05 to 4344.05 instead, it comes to 20.3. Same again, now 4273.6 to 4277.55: 10.4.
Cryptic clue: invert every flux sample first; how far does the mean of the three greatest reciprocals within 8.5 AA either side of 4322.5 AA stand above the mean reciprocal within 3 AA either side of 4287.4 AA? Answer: -0.15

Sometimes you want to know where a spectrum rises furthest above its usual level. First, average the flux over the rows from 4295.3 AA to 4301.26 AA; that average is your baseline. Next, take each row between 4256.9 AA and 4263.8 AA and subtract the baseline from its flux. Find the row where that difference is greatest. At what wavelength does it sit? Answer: 4262.31 AA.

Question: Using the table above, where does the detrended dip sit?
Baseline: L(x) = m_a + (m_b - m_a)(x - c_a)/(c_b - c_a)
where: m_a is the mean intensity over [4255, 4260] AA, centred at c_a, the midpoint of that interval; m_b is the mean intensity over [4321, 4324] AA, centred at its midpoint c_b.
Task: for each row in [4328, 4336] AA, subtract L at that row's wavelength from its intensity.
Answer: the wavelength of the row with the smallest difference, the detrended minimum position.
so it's 4330.57 AA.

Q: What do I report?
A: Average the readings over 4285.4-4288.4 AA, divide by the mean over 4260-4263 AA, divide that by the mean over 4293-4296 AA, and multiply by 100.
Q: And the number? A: 23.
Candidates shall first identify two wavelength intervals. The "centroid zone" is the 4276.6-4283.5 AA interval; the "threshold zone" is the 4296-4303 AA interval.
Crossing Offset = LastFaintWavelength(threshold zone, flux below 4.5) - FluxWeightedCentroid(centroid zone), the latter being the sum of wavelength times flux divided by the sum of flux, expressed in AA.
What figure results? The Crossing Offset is 22.9 AA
